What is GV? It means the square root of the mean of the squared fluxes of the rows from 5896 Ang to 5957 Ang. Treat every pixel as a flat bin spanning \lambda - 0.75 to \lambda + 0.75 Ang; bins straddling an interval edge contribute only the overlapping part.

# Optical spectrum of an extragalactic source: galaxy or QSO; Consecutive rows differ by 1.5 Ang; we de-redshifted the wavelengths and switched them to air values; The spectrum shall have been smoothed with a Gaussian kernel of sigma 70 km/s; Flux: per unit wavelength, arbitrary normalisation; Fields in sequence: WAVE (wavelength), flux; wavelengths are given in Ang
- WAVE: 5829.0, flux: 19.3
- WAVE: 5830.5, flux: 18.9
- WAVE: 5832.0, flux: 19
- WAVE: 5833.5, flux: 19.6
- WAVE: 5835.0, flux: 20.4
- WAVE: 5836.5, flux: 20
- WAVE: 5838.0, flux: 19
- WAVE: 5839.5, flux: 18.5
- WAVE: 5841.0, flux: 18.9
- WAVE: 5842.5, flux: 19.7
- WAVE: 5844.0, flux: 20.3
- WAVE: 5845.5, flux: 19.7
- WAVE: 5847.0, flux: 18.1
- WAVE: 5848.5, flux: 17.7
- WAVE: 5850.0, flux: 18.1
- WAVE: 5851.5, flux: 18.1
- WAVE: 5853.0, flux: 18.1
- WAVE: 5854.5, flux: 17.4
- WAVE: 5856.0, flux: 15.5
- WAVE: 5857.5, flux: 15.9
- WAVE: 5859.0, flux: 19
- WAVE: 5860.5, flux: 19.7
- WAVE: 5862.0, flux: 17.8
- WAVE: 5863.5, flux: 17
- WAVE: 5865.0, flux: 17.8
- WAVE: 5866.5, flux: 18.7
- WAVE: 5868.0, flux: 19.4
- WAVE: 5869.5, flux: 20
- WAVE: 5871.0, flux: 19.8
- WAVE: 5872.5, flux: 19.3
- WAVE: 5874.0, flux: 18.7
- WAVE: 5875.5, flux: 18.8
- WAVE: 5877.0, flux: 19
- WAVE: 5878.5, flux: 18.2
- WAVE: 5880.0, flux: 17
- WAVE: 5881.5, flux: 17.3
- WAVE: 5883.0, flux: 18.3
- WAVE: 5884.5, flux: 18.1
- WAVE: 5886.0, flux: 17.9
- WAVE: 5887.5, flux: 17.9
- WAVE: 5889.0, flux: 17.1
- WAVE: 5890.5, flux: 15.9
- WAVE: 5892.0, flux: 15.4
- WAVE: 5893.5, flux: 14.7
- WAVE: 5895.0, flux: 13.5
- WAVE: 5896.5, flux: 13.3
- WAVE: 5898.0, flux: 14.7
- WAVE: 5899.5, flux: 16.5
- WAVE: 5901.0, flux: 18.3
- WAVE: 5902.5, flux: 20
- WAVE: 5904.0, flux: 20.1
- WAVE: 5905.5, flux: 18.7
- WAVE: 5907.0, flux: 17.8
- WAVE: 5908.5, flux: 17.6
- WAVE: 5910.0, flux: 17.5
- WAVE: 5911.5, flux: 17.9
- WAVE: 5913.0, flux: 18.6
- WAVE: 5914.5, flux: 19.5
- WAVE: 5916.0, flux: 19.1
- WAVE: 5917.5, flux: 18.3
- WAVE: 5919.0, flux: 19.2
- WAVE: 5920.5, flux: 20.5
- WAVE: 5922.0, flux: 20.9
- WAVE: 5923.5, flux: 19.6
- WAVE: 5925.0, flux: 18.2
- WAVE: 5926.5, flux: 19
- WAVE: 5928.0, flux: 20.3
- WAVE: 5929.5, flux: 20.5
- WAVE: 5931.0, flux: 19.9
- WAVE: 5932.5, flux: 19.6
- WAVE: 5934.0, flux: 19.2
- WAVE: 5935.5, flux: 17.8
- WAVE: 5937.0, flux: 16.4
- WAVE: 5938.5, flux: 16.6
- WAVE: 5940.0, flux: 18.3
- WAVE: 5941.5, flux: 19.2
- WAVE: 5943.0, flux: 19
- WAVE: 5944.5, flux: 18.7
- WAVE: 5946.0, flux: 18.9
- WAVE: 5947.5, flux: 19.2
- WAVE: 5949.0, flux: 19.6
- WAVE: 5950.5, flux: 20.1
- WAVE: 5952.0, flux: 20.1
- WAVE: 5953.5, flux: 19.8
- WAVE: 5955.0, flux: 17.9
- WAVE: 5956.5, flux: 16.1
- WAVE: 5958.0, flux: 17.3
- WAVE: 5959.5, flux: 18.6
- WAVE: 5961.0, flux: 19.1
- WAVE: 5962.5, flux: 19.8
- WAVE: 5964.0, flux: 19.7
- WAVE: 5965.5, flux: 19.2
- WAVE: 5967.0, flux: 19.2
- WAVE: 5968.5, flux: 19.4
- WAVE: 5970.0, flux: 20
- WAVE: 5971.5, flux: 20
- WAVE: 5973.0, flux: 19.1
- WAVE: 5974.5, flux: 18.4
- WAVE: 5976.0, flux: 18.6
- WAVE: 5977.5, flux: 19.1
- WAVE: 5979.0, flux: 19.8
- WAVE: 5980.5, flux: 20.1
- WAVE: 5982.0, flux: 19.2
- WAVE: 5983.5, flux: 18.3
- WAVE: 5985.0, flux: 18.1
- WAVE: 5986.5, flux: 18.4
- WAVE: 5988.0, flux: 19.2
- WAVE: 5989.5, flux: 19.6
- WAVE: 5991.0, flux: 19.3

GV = 18.7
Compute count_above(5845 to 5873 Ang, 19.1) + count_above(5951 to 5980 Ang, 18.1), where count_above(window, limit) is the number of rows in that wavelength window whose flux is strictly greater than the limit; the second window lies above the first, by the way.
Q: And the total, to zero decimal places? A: 22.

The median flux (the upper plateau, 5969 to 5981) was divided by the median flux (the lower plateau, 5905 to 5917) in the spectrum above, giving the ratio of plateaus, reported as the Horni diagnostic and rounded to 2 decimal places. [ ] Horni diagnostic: 1.07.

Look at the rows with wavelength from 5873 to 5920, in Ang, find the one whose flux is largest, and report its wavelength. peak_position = 5904.0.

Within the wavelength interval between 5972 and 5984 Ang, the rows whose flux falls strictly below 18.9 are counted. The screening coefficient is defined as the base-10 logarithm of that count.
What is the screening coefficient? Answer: 0.48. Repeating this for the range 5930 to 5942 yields 0.60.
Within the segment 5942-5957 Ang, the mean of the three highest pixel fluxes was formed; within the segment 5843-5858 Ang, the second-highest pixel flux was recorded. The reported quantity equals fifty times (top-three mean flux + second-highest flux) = 1985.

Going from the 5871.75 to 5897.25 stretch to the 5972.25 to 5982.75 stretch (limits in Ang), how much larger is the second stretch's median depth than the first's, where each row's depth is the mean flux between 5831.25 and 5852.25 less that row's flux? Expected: -1.2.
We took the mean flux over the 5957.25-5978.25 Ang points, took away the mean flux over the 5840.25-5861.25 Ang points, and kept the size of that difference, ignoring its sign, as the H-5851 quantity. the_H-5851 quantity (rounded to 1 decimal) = 0.8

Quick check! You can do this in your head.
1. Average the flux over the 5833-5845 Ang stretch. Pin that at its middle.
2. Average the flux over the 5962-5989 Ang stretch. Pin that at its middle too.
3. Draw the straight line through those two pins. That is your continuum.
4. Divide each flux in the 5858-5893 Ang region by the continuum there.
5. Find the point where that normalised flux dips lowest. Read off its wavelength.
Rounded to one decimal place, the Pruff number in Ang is 5892.0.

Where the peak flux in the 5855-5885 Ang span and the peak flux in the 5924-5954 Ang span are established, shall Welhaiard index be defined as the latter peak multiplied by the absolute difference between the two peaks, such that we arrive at 10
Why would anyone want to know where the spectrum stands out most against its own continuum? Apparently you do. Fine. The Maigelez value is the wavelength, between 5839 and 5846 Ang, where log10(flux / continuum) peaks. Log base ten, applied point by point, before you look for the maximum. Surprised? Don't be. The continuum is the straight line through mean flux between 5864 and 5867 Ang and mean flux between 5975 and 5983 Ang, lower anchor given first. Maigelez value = 5844.0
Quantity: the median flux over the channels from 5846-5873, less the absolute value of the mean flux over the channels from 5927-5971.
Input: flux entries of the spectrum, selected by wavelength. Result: -0.85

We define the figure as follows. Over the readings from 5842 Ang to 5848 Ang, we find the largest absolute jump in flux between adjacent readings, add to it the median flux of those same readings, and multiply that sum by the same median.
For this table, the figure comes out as 420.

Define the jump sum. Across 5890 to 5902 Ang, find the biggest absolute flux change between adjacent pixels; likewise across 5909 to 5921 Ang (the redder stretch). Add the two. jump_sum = 3.1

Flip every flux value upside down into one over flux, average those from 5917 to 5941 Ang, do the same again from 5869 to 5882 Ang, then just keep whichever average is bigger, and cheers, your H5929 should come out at 0.0537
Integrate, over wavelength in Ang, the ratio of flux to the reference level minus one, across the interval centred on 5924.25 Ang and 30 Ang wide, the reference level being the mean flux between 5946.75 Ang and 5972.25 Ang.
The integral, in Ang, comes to -0.3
